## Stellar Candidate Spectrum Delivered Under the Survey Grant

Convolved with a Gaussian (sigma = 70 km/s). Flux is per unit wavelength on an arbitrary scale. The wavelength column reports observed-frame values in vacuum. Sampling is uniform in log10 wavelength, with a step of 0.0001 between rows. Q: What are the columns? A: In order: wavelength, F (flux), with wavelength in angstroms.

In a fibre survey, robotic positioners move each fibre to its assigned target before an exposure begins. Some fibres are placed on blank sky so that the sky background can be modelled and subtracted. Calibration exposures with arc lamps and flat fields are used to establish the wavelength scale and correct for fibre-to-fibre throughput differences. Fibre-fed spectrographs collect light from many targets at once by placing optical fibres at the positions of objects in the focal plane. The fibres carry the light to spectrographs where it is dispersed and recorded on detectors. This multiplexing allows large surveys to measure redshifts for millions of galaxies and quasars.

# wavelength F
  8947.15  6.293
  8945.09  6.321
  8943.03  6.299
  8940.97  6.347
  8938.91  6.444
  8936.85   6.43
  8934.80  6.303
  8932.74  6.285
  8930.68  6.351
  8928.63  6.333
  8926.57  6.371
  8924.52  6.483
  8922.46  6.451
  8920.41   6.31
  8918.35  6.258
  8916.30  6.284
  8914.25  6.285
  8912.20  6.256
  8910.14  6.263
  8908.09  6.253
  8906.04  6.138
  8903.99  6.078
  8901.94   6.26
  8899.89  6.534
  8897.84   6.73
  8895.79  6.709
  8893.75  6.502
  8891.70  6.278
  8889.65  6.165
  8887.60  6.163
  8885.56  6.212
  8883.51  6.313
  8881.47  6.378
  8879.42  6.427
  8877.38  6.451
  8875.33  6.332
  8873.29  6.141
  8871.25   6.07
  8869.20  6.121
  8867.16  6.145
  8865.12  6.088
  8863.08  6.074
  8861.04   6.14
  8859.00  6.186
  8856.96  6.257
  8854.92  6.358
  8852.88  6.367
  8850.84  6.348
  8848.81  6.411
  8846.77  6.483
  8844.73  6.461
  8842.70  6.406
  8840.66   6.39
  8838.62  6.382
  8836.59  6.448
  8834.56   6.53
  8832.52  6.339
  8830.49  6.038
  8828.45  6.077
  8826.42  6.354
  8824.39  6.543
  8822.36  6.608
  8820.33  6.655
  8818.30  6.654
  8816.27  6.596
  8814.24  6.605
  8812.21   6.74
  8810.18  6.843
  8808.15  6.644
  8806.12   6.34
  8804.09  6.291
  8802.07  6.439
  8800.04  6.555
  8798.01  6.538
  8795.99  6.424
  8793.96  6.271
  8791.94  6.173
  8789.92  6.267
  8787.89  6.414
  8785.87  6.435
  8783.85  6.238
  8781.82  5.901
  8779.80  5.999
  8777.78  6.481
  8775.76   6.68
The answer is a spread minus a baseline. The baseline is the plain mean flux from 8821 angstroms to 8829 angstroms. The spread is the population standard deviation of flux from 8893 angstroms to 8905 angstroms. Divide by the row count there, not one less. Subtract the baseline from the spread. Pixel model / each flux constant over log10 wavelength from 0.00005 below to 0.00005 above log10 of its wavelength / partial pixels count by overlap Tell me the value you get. -6.2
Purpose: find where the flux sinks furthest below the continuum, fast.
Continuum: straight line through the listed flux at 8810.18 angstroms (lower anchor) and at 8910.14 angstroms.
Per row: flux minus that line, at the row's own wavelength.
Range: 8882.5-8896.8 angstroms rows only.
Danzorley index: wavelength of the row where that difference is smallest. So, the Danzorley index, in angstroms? 8887.60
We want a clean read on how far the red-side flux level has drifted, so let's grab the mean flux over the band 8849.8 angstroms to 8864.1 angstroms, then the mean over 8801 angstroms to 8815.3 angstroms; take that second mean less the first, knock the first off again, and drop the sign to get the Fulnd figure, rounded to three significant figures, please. 5.94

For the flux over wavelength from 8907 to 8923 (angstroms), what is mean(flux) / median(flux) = 1.00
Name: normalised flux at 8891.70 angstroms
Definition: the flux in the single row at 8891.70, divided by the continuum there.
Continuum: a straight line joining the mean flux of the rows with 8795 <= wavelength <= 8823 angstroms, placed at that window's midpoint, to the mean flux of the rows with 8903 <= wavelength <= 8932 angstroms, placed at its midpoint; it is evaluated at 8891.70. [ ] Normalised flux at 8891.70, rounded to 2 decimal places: 0.99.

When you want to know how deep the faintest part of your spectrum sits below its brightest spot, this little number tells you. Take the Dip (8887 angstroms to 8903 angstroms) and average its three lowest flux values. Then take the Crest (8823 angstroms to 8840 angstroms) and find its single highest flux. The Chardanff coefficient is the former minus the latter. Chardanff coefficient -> -0.35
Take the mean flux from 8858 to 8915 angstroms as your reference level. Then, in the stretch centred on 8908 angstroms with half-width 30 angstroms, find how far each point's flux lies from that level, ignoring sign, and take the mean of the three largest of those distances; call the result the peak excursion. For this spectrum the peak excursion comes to 0.38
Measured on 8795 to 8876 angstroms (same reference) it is 0.47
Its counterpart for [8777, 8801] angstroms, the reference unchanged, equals 0.31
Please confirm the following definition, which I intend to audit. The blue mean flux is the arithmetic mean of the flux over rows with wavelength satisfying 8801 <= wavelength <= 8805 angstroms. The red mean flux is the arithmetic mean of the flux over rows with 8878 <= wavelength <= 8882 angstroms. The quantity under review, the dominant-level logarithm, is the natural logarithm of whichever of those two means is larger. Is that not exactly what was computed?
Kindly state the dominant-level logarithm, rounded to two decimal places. 1.86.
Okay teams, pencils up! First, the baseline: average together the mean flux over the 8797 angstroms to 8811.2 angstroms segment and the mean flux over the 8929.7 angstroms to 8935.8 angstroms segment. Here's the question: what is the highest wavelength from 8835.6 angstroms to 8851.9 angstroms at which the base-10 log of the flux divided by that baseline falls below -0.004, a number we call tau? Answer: 8850.84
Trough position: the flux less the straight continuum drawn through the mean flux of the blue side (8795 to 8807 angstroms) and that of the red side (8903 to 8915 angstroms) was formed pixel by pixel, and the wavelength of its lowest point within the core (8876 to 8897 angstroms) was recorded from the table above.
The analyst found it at 8887.60 angstroms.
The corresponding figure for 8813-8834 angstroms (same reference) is 8830.49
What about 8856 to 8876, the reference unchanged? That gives 8863.08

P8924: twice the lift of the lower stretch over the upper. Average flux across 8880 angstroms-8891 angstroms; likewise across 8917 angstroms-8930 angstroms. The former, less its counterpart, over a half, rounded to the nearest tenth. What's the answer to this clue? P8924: -0.2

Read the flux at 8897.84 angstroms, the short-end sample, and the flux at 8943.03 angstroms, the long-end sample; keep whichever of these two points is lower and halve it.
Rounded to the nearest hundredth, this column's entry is 3.15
